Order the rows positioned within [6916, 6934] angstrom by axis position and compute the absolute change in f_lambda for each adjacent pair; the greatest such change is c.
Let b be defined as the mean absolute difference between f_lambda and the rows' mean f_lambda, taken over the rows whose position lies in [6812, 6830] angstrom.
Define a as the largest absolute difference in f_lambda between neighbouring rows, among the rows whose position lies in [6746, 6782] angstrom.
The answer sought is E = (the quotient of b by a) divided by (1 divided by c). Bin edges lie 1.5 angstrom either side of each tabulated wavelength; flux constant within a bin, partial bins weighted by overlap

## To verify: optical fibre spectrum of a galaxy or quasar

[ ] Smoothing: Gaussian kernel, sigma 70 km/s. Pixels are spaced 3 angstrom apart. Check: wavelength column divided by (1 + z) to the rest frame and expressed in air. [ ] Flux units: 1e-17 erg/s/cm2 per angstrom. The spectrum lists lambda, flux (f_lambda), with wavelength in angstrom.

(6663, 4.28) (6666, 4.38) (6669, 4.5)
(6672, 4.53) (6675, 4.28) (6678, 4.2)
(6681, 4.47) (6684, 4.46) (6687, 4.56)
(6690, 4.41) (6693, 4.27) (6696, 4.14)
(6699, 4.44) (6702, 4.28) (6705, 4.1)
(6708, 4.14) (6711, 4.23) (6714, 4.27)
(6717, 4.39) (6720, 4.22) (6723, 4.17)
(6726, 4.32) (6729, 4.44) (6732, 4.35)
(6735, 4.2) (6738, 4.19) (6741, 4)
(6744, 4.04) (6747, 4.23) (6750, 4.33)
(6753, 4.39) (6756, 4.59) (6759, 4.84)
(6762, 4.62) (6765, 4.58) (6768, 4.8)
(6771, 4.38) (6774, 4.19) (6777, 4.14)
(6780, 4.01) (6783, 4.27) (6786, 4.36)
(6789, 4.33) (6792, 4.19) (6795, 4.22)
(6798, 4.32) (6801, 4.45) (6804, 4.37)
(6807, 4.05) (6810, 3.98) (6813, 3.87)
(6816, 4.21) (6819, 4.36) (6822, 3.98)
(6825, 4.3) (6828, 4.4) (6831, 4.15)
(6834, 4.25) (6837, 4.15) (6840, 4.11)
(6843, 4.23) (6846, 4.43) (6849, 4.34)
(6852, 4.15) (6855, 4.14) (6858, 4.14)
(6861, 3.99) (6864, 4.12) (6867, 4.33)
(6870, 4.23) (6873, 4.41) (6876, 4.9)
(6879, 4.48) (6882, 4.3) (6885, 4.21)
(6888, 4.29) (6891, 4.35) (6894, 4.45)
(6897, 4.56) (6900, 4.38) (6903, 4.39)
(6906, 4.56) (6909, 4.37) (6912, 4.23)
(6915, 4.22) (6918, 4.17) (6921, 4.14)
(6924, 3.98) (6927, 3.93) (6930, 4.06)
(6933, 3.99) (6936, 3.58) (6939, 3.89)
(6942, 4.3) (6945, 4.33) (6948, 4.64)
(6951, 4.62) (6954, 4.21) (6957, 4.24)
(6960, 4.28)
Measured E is 0.07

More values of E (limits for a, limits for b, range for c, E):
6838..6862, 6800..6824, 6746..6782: 0.40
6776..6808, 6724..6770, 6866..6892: 0.31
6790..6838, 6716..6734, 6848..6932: 0.10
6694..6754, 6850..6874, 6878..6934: 0.06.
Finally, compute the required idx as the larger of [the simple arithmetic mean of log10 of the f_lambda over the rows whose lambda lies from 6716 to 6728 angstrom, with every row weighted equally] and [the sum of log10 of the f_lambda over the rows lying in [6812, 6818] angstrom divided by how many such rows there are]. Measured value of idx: 0.631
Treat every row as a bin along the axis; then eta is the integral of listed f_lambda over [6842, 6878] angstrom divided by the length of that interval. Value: 4.29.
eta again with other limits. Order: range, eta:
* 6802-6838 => 4.18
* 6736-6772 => 4.41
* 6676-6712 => 4.31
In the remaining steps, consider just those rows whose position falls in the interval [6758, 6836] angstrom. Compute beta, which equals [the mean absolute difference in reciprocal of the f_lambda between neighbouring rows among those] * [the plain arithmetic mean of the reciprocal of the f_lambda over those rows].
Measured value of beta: 0.0022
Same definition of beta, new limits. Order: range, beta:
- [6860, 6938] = 0.0019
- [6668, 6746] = 0.0015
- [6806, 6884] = 0.0023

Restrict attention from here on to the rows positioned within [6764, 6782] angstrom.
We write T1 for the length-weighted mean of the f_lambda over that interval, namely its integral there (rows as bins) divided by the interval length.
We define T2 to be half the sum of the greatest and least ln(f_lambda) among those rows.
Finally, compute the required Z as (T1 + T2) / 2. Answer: 2.91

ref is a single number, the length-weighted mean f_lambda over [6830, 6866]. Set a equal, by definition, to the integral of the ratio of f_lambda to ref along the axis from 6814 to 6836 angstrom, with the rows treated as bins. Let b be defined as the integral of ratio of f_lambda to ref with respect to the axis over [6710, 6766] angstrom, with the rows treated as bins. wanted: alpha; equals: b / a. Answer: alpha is 2.6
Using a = 22.2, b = 58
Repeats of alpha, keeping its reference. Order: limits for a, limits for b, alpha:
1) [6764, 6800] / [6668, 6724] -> 1.6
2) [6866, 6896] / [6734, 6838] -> 3.4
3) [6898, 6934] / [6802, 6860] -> 1.6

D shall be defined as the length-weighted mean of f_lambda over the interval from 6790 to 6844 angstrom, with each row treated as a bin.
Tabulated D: 4.20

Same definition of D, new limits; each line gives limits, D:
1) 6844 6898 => 4.32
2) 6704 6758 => 4.26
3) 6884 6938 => 4.21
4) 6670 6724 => 4.31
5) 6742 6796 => 4.36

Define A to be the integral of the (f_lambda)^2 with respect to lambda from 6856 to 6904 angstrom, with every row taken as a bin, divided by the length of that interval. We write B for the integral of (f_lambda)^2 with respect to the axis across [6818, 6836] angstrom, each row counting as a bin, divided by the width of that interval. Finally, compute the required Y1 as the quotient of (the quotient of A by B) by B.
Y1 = 0.059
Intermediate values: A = 18.9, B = 17.9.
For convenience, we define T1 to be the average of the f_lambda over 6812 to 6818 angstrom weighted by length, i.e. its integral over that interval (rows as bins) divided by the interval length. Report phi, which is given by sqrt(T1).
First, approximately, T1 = 4.08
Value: 2.02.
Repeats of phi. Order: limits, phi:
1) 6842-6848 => 2.08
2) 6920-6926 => 2.01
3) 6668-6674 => 2.12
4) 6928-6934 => 2.00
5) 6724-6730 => 2.09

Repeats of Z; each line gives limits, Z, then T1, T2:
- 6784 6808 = 2.87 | 4.29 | 1.45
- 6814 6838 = 2.83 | 4.22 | 1.43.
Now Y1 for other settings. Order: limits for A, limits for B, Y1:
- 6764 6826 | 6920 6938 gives 0.075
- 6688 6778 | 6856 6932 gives 0.055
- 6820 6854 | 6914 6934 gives 0.065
